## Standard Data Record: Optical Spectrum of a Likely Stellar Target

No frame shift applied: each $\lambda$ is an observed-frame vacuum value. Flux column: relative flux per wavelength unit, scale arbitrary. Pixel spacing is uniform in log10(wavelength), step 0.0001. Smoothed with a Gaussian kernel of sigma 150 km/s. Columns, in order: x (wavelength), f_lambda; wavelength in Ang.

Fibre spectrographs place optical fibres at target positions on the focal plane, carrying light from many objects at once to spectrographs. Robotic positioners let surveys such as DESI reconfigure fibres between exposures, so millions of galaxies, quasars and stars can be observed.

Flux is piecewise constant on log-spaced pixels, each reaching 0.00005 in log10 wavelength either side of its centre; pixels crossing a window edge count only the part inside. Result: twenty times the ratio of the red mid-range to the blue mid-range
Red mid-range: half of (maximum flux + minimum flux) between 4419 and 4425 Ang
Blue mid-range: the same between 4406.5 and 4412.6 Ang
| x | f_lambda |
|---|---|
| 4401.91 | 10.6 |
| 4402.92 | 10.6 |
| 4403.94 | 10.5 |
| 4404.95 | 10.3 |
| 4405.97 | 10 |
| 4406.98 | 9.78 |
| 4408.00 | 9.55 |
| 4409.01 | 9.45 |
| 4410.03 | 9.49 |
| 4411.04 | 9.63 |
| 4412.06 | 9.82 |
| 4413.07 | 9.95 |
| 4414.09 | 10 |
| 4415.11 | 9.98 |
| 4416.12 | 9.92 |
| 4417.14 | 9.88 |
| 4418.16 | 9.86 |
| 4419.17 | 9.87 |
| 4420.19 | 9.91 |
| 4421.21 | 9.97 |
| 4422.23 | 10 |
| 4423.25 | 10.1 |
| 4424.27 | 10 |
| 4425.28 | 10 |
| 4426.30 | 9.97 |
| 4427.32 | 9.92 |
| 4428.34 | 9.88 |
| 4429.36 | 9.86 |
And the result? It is 20.7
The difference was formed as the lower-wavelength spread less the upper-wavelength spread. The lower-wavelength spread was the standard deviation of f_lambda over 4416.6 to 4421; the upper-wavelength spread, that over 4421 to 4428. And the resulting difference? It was -0.03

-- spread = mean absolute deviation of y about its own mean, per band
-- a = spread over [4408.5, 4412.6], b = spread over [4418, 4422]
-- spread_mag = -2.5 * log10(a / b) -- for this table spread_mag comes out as -1.3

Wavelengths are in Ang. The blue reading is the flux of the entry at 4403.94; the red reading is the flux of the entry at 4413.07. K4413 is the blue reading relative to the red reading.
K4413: 1.06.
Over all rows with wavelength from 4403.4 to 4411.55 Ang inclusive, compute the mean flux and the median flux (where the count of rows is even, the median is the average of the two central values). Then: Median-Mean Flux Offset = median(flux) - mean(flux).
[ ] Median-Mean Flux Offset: -0.13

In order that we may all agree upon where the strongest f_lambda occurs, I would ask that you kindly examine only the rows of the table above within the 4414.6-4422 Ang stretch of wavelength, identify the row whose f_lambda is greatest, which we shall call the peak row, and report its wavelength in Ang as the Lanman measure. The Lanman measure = 4415.11 Ang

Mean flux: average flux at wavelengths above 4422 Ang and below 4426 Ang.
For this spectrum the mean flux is 10.0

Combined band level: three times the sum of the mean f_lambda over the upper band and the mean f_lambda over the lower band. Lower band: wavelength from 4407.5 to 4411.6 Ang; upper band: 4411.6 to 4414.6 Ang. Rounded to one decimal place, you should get 58.4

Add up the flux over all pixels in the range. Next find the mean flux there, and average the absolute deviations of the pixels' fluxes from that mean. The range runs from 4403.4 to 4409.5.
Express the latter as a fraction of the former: 0.0057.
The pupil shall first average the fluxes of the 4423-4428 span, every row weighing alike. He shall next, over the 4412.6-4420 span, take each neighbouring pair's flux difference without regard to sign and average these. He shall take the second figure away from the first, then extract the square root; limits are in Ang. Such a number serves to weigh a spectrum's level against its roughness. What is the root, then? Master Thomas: 3.16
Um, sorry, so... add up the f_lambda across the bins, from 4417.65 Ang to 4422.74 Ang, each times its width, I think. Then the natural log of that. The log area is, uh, 3.9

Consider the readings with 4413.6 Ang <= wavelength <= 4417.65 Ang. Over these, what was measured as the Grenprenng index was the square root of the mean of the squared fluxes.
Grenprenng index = 9.9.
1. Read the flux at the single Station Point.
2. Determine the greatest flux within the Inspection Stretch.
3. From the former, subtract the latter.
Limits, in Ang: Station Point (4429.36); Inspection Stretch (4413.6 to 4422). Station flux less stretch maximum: -0.14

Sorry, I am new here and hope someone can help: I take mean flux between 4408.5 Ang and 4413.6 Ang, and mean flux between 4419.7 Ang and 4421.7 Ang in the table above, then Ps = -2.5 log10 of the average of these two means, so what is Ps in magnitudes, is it -2.48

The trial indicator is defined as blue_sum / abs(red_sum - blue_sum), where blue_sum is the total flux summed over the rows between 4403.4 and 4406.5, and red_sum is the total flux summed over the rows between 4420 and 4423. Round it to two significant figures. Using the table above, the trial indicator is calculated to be 33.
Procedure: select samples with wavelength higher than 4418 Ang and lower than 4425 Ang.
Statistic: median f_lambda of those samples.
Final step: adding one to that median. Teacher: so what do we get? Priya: 11.0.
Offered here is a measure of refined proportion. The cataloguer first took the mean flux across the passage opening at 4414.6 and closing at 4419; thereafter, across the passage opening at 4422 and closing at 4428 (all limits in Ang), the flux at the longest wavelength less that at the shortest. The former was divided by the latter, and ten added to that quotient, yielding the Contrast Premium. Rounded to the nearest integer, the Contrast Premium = -114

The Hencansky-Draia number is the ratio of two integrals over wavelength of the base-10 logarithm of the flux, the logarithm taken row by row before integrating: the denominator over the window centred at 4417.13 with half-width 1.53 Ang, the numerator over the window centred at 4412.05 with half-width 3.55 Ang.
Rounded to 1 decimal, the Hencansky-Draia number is 2.3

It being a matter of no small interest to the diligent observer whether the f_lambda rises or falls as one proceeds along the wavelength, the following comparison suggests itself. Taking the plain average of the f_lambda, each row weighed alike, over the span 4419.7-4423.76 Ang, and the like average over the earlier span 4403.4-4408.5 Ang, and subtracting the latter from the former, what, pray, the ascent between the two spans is -0.03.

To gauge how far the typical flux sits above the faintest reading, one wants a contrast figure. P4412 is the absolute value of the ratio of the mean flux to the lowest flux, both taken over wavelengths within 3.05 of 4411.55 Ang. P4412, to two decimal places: 1.03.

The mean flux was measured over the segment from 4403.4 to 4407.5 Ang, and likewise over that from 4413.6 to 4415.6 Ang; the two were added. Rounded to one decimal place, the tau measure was 20.1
